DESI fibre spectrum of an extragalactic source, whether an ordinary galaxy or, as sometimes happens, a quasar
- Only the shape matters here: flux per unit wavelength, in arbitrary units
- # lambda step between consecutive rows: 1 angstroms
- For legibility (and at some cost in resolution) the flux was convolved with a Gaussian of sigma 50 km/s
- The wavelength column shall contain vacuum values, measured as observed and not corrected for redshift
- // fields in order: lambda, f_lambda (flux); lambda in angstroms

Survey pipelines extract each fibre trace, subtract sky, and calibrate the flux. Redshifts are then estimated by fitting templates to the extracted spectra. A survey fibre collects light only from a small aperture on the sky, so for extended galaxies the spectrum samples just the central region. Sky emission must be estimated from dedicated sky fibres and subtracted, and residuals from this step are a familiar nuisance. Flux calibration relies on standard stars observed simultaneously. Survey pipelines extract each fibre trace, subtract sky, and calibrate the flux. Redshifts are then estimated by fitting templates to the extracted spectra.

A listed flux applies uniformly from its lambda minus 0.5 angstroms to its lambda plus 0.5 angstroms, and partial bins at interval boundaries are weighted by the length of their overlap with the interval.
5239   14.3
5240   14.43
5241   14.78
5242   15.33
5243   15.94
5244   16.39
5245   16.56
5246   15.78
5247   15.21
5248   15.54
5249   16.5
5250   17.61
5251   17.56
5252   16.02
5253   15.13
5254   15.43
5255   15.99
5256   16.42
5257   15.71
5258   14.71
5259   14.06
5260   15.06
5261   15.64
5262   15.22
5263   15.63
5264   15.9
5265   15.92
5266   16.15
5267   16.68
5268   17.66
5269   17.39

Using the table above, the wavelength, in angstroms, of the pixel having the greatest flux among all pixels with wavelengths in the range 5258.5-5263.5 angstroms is 5261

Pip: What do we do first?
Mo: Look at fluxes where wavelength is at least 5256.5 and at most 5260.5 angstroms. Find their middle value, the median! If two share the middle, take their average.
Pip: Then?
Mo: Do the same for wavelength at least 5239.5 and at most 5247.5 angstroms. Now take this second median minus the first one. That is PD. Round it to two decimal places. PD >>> 0.67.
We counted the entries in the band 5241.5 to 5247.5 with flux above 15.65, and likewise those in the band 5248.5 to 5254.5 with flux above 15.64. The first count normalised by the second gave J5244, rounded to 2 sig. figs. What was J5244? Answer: 1.0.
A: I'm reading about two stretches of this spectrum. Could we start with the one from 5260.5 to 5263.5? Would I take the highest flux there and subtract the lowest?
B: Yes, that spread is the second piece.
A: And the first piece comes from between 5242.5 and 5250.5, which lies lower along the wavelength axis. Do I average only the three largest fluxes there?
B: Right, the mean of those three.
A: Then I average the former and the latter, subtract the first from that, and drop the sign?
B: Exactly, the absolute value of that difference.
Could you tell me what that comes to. 8.2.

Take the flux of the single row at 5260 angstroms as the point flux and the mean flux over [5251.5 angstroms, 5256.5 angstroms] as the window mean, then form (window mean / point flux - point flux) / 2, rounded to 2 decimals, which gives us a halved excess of -7.01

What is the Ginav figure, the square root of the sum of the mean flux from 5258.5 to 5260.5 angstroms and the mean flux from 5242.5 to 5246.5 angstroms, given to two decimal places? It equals 5.54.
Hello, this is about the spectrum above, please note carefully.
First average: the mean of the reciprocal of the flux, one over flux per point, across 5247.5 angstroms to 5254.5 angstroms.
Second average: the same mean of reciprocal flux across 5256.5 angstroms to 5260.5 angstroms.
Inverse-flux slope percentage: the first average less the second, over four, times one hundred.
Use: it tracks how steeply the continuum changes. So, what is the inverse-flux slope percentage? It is -0.14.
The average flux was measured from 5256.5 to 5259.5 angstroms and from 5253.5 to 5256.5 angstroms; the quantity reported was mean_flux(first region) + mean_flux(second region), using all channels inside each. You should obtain 30.8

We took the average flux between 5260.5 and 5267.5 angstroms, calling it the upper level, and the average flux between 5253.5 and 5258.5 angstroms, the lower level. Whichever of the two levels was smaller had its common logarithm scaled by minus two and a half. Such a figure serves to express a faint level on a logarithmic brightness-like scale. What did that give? -2.99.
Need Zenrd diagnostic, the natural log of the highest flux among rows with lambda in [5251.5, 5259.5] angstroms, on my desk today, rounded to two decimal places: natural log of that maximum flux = 2.80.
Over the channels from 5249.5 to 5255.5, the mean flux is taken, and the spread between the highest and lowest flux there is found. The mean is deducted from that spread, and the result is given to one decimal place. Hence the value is -13.8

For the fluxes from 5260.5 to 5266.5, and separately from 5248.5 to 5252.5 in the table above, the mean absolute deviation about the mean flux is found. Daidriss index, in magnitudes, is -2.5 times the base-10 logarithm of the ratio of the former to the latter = 1.1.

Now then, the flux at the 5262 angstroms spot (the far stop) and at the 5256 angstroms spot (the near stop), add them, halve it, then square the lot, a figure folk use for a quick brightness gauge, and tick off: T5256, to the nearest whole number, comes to 250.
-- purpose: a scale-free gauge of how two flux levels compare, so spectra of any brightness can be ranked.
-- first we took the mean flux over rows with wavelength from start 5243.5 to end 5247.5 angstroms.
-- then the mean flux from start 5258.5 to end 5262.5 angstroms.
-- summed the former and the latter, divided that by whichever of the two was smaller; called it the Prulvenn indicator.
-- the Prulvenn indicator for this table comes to 2.07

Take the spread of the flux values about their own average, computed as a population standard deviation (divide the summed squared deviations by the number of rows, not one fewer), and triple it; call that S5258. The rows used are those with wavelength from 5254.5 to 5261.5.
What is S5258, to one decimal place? 2.2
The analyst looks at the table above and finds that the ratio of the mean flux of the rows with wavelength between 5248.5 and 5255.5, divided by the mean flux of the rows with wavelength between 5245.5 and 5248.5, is 1.05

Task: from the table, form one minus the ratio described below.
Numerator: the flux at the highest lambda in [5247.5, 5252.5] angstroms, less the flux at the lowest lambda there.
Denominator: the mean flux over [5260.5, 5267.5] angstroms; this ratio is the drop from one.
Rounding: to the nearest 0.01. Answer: 0.97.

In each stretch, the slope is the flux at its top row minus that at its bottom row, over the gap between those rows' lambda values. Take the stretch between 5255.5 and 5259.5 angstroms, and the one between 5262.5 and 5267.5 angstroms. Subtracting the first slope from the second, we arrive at 1.0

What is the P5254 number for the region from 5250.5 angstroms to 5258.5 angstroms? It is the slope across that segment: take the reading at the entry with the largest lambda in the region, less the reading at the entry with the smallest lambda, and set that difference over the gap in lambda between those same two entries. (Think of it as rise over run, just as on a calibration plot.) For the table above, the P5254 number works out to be -0.41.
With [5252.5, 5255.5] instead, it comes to 0.43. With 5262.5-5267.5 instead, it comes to 0.26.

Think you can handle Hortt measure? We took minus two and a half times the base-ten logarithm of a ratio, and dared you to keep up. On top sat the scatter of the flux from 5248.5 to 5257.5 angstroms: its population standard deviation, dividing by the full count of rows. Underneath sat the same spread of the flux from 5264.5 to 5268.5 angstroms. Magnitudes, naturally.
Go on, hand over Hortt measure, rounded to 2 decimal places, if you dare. -0.21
